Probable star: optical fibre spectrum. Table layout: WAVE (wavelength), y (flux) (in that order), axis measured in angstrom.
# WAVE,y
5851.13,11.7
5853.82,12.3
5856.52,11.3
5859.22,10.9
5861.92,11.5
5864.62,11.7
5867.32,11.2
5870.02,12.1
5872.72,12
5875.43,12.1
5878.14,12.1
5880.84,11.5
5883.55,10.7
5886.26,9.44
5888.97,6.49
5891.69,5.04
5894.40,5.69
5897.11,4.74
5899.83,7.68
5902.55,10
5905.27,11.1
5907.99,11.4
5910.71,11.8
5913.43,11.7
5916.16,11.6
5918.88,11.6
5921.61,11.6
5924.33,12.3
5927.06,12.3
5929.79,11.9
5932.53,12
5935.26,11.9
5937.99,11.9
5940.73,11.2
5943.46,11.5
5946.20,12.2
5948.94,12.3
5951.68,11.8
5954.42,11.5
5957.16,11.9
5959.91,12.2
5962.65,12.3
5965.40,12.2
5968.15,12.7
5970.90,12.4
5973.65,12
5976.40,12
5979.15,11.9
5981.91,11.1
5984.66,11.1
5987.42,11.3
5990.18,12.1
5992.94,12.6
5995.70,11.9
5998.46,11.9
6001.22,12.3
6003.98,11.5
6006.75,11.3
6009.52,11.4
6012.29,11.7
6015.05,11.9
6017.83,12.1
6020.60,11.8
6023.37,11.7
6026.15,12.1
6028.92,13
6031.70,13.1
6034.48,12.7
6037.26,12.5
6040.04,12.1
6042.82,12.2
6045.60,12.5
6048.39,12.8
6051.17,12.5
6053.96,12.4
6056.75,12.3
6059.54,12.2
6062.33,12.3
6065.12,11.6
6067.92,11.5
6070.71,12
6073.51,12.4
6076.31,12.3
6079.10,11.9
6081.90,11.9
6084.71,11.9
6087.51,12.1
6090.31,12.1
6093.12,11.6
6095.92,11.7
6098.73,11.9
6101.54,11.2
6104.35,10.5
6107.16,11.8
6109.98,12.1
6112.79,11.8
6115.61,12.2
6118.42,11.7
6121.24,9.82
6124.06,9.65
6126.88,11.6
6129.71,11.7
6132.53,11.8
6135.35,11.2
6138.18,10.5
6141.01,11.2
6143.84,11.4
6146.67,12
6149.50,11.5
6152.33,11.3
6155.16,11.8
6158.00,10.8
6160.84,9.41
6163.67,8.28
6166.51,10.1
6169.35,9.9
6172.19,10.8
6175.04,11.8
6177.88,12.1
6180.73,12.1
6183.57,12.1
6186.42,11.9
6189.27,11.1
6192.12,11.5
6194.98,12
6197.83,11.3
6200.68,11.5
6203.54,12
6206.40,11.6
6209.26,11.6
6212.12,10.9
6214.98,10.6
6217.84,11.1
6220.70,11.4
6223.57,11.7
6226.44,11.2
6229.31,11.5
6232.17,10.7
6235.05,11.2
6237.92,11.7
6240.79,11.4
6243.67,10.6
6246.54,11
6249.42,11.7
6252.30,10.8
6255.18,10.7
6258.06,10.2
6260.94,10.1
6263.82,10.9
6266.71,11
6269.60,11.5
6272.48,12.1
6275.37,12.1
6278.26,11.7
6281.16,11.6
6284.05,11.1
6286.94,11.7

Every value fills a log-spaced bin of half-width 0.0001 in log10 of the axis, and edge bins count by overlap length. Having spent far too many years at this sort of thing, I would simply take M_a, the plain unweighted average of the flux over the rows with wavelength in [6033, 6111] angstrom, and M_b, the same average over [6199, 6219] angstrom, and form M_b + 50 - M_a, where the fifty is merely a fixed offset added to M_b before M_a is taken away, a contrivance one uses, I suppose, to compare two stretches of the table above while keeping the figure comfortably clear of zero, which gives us 49.3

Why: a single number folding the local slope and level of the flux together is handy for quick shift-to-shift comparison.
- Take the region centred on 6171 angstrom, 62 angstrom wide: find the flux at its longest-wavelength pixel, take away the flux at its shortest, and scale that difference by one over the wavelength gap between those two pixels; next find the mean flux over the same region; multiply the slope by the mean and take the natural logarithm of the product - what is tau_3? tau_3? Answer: -2.9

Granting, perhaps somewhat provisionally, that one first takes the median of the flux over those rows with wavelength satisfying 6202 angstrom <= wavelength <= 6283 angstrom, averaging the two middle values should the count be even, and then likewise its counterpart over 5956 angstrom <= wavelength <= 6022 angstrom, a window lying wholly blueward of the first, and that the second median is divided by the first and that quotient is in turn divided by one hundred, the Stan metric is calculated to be 0.0105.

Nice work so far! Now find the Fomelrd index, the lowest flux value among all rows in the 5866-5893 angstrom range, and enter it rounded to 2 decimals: 5.04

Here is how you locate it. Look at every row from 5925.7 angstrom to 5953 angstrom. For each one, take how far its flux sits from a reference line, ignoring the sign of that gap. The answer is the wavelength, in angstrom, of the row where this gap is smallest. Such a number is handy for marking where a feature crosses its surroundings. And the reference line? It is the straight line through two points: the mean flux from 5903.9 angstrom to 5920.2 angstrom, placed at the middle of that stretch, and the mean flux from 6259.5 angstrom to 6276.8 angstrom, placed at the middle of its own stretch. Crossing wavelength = 5943.46 angstrom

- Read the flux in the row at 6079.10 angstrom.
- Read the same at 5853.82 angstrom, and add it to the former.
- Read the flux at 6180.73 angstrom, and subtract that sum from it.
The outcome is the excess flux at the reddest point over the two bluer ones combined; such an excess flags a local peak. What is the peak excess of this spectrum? -12.1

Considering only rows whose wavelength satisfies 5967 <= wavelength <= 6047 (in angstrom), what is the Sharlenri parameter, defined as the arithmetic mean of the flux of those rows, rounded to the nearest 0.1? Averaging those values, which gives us 12.0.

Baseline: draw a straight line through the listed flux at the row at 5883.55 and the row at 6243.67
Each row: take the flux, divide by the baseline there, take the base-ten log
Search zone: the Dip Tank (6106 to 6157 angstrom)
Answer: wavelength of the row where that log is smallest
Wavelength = 6124.06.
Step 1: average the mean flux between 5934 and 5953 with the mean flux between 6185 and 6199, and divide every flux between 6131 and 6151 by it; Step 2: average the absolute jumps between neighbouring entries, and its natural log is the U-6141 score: -3.06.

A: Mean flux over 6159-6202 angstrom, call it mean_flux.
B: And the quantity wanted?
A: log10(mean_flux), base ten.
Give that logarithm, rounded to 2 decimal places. 1.04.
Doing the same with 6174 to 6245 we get 1.06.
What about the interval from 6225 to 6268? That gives 1.04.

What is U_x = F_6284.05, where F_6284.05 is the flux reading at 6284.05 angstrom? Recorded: 11.1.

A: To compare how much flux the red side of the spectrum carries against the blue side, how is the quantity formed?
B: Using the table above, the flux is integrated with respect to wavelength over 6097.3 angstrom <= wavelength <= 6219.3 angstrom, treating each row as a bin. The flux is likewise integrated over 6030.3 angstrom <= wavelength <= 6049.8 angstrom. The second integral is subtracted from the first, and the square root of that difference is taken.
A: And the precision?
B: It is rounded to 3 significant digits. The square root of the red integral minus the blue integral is 33.6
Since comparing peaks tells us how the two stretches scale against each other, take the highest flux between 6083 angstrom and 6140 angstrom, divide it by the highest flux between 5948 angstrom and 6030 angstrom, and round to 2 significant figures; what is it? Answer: 0.94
